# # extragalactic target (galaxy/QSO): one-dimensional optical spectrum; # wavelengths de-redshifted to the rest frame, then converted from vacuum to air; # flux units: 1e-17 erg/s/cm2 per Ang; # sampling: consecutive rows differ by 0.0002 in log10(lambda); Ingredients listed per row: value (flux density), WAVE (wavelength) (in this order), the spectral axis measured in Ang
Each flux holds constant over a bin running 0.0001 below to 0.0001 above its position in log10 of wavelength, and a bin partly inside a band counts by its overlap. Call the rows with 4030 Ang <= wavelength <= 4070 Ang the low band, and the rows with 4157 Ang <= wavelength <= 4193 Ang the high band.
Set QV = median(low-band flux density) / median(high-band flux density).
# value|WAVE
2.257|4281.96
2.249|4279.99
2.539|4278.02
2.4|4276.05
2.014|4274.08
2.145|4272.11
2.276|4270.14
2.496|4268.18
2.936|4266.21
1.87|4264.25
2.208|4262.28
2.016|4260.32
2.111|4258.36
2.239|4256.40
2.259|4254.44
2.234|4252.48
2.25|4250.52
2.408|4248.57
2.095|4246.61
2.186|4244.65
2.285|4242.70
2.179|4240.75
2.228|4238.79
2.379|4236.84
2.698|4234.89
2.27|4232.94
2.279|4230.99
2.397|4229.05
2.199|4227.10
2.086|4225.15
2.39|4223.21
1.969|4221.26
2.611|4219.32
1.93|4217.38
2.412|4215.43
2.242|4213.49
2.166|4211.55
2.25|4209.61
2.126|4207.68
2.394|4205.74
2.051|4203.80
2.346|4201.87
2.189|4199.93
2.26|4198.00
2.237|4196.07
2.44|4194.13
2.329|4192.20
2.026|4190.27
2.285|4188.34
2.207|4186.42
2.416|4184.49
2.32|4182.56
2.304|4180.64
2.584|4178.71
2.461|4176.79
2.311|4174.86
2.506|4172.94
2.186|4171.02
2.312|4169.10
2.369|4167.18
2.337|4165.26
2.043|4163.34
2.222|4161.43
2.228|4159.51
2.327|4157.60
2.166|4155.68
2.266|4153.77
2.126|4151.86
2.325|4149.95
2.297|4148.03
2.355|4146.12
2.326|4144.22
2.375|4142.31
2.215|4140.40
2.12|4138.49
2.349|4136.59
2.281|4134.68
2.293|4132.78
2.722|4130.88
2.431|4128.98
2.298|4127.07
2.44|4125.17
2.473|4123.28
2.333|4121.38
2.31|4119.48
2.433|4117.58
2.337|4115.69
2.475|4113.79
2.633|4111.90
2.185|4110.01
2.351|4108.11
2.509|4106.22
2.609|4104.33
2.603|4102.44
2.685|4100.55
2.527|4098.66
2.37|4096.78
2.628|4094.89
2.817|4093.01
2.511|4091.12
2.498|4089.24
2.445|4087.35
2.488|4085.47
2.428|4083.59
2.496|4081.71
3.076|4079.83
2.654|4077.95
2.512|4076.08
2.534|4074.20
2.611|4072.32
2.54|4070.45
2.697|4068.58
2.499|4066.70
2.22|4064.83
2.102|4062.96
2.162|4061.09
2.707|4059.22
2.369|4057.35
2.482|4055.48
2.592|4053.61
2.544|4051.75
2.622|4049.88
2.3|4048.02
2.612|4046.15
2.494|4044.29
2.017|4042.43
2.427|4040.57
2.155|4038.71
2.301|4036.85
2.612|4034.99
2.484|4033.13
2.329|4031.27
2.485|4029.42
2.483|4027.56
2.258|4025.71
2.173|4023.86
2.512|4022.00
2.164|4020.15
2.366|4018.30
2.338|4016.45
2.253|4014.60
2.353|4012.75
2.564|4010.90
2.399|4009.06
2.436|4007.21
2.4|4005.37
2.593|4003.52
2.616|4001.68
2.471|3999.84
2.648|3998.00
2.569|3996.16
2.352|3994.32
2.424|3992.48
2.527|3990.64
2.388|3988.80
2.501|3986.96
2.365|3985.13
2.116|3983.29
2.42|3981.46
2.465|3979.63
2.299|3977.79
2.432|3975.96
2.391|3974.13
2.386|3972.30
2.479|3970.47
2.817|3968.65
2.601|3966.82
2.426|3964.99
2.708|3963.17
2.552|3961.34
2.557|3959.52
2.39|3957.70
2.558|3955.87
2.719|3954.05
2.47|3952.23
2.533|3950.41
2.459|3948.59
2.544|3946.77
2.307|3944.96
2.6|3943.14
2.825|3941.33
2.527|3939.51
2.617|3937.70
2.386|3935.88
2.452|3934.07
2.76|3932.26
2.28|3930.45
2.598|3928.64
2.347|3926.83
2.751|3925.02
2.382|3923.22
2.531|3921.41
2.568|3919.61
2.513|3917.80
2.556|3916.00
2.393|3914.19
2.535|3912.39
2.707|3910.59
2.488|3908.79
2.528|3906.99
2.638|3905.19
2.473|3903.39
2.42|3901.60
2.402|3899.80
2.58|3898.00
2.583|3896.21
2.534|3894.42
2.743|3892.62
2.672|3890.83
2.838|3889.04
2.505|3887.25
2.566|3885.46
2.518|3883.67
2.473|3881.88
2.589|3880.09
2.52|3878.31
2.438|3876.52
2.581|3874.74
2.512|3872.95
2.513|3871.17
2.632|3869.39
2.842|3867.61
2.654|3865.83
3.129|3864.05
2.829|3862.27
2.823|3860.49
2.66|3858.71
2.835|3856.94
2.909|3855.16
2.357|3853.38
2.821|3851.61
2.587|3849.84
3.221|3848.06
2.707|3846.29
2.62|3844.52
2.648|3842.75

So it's 1.07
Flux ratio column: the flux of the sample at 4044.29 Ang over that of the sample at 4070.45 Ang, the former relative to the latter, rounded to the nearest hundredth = 0.98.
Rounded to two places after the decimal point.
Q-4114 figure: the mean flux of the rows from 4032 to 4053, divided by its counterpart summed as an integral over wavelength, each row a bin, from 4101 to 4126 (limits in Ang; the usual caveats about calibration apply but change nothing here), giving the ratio 0.04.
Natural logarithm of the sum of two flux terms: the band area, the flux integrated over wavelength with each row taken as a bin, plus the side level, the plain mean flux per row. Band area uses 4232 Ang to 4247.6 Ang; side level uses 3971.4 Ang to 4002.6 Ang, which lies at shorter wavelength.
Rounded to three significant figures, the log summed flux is 3.64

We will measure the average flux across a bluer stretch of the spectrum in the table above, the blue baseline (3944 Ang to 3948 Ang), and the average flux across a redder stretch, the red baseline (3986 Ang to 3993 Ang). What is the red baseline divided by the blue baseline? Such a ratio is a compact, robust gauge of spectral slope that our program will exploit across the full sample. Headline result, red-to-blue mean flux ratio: 1.01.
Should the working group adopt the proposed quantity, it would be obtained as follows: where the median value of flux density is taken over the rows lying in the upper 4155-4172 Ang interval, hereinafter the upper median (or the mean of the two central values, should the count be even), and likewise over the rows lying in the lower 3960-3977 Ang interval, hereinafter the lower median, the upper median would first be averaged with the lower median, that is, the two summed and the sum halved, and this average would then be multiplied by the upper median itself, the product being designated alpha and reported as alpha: 5.2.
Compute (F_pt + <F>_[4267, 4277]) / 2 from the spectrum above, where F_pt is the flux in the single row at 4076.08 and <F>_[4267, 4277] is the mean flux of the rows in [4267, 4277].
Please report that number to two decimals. 2.39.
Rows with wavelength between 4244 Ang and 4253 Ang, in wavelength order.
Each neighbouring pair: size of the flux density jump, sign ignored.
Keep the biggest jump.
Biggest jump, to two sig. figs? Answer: 0.31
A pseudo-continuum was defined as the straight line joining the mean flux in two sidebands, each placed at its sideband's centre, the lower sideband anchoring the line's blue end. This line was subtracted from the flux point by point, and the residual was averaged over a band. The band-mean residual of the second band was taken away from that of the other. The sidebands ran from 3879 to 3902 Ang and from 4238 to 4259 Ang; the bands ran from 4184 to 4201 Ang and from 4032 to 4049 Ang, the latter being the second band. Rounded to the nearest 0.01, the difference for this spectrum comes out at 0.03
